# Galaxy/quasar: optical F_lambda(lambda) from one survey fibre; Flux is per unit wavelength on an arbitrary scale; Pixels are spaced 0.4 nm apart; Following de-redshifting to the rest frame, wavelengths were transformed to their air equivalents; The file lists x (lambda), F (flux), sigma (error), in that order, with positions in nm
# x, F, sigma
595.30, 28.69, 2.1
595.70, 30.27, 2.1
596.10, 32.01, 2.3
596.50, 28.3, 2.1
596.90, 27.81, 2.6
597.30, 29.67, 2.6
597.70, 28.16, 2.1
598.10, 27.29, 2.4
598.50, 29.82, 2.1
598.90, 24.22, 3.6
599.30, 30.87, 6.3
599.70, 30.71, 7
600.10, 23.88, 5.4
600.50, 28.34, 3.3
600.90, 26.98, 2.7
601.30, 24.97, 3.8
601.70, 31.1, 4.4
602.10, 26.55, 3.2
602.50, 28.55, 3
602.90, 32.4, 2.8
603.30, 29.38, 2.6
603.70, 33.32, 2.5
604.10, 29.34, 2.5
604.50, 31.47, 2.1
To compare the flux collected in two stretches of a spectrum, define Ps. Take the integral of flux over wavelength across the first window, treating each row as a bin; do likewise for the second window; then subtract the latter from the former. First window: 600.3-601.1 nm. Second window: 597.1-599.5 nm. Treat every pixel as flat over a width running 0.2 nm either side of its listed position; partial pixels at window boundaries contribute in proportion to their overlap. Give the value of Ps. -46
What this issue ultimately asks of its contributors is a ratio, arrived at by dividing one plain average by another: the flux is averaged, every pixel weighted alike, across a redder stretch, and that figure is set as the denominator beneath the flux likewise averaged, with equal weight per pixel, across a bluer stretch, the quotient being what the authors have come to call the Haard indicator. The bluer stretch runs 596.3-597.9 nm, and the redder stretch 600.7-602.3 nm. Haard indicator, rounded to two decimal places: 1.04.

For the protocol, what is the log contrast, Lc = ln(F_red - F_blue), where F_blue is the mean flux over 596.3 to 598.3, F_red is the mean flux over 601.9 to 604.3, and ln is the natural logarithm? 0.52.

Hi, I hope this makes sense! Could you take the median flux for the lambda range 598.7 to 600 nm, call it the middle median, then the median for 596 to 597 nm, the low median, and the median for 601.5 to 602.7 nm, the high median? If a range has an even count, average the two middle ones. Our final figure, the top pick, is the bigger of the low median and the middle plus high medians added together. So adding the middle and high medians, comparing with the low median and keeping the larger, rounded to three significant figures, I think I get 59.3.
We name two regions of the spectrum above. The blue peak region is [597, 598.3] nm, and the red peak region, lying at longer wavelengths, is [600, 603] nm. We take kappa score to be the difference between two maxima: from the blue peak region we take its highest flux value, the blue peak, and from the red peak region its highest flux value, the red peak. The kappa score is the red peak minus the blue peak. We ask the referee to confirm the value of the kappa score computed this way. 2.7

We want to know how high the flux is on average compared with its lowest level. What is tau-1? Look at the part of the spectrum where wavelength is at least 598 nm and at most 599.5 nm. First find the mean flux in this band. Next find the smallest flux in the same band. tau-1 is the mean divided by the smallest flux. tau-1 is 1.16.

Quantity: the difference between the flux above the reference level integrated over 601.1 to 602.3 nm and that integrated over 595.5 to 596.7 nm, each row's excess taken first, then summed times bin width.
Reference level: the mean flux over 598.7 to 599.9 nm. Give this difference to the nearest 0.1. -3.2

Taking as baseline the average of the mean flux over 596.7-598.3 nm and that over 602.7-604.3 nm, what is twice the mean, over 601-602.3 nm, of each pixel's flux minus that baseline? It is -4.3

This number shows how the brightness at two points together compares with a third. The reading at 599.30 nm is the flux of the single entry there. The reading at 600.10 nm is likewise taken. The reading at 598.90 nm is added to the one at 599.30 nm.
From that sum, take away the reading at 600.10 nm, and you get 31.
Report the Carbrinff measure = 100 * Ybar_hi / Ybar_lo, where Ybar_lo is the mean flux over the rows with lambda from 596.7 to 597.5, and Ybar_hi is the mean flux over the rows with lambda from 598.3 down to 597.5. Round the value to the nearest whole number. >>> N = 96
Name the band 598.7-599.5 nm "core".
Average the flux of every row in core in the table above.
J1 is 27.5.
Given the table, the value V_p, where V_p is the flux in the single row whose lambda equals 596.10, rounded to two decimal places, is 32.01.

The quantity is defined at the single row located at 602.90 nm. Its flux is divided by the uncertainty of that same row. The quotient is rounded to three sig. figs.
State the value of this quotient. 11.6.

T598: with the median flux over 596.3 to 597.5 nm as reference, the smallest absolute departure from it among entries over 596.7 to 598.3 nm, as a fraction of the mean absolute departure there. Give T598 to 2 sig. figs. 0.19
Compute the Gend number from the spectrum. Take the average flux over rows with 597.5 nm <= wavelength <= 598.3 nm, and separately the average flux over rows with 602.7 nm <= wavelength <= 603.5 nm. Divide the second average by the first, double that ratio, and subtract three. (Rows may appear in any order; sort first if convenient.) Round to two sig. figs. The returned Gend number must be -0.77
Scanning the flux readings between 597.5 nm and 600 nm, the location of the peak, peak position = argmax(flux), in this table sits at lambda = 599.30 nm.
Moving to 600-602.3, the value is 601.70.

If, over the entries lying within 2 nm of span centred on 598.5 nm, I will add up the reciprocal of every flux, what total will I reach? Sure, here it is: 0.179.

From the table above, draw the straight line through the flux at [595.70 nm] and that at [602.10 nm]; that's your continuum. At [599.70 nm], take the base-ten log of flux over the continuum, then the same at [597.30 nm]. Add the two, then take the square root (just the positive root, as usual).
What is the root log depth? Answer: 0.214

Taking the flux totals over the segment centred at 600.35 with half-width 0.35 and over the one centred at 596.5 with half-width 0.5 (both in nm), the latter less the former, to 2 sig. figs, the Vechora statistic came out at 36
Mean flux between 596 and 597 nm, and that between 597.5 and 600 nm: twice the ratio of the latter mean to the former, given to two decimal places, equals 1.94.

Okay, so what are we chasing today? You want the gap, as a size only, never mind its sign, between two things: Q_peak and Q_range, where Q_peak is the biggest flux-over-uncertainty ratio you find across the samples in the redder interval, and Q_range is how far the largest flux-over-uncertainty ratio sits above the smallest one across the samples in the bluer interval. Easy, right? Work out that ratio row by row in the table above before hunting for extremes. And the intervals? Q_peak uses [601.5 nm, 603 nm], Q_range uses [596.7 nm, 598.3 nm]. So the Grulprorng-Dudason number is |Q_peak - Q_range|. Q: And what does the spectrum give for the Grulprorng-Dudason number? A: 8.9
